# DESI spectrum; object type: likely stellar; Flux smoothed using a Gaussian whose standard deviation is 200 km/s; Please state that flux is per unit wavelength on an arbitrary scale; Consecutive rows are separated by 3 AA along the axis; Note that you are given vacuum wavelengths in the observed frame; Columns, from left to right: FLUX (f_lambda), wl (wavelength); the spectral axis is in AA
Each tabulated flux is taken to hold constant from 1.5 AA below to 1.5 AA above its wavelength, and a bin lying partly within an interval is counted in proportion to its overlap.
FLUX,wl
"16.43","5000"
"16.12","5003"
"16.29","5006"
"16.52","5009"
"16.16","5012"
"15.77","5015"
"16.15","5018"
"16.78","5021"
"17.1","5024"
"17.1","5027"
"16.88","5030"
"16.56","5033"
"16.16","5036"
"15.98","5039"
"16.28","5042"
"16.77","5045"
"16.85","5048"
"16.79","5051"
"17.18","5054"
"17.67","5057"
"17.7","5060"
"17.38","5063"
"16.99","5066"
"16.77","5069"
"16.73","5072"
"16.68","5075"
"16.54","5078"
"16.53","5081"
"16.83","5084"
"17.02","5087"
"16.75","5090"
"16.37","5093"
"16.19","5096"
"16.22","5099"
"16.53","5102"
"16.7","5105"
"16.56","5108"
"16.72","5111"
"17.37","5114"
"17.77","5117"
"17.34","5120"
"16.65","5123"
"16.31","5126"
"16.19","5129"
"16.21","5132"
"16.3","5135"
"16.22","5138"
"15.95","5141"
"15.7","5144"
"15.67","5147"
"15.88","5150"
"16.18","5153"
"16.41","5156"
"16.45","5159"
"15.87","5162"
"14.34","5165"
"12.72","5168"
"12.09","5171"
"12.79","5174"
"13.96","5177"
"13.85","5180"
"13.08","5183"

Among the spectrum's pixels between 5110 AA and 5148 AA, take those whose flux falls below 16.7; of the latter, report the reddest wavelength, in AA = 5147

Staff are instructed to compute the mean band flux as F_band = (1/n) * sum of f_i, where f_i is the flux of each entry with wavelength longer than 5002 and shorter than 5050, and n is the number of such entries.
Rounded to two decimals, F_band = 16.47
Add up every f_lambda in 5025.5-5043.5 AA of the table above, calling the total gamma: 99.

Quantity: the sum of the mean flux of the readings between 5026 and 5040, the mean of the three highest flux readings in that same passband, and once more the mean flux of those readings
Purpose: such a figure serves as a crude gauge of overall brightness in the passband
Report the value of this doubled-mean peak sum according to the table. 49.92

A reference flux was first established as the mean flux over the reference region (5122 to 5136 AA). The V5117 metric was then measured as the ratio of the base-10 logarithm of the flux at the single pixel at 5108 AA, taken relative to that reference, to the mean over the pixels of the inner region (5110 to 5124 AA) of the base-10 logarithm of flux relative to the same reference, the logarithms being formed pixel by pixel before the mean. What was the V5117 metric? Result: 0.28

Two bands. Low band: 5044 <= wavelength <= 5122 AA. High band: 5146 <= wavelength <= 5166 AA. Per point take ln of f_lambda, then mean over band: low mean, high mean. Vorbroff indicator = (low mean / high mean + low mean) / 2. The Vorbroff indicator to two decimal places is 1.92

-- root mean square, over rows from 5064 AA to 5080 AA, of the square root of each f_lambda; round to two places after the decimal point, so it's 4.09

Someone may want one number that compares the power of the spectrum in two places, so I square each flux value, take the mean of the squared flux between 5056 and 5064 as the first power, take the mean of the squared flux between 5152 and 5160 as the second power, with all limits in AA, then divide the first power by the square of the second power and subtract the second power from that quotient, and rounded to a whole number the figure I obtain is -267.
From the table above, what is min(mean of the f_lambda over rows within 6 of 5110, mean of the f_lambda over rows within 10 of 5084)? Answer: 16.7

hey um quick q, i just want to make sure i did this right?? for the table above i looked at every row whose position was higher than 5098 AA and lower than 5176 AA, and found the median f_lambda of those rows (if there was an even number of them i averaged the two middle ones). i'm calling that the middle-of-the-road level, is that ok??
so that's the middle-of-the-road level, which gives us 16.2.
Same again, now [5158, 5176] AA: 13.6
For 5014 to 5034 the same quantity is 16.8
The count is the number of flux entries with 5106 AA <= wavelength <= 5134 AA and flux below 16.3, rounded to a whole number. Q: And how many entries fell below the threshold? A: 2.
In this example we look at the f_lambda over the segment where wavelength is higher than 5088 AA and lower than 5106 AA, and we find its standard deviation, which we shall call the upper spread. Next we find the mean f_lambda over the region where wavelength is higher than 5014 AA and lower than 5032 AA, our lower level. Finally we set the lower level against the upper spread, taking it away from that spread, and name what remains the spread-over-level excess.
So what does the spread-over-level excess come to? -16.4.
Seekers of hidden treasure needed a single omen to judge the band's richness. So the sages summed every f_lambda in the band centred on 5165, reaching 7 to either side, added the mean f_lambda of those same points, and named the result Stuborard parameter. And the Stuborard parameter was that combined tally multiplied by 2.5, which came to 214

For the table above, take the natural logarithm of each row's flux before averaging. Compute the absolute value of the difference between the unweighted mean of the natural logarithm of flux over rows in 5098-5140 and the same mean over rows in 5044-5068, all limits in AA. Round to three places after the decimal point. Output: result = 0.031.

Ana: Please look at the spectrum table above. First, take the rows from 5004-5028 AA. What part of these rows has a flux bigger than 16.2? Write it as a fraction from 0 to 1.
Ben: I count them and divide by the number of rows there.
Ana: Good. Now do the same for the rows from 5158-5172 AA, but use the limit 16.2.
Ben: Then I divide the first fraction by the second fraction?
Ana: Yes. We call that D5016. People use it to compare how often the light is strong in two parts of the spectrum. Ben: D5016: 3.1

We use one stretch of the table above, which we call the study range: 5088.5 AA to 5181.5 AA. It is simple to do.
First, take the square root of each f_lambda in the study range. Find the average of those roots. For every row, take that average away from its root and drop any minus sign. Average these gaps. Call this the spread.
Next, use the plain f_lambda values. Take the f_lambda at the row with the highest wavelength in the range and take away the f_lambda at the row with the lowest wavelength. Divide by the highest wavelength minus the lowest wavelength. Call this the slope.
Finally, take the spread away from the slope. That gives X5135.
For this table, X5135 -0.161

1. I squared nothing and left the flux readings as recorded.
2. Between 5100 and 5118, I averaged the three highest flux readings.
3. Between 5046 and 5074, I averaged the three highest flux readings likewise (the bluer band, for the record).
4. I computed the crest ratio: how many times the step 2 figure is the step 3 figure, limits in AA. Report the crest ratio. 0.98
